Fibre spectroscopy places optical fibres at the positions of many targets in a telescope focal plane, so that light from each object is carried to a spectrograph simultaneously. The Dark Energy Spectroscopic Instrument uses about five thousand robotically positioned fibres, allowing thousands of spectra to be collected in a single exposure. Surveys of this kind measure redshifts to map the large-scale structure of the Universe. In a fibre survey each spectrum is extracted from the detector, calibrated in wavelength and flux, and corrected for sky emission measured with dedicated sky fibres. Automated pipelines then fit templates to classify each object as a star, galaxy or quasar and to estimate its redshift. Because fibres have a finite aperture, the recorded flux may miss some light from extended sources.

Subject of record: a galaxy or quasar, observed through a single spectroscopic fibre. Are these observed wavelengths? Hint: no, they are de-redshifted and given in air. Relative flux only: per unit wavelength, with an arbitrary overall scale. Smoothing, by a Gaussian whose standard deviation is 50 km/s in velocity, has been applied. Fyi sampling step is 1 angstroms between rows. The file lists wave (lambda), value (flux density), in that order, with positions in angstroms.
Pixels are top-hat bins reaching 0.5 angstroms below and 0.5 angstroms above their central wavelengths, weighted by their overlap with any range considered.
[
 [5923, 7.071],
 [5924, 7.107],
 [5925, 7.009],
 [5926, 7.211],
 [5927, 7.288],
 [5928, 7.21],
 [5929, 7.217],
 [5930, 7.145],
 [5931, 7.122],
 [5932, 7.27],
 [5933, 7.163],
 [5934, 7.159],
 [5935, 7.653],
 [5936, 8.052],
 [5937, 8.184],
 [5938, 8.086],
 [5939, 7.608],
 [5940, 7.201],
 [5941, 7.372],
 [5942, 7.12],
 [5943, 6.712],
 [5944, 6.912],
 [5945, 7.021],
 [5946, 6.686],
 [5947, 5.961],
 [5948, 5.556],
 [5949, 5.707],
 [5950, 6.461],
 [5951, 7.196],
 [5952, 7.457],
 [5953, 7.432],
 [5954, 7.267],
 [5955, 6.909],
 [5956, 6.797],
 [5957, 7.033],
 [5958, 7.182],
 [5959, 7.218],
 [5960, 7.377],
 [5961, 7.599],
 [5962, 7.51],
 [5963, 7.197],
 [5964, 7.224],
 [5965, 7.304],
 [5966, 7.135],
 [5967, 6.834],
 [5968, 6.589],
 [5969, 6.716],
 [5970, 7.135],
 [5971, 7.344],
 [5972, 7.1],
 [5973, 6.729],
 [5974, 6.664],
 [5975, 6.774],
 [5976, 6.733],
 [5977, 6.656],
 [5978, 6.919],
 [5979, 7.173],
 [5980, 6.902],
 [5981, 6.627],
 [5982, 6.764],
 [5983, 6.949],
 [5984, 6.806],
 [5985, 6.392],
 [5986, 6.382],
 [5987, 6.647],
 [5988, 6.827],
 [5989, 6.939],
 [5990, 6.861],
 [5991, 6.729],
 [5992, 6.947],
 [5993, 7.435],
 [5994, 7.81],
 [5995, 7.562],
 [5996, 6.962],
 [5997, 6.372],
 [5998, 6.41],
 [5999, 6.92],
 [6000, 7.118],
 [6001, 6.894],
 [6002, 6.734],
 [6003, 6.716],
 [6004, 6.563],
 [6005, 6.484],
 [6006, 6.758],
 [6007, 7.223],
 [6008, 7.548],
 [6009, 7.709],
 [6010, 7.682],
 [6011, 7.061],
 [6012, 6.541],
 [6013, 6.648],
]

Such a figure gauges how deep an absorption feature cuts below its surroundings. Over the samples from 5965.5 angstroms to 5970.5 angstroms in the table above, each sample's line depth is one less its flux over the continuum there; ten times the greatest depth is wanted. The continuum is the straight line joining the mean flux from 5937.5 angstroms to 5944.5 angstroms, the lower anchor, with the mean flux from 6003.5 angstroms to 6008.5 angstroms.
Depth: 0.76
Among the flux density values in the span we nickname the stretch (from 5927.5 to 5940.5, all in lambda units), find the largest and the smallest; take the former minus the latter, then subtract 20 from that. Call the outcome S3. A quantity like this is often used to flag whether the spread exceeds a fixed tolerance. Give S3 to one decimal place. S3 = -18.9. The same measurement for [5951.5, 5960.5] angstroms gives -19.3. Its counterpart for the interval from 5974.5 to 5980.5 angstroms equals -19.5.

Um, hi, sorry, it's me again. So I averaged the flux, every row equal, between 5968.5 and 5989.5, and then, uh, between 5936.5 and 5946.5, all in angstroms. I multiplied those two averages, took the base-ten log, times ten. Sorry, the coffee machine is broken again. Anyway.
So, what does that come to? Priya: 17.0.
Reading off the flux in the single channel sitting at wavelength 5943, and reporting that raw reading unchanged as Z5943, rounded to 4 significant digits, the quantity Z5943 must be 6.712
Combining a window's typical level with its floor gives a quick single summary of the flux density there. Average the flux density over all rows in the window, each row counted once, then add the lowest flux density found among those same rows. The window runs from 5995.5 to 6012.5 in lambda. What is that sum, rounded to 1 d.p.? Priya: 13.3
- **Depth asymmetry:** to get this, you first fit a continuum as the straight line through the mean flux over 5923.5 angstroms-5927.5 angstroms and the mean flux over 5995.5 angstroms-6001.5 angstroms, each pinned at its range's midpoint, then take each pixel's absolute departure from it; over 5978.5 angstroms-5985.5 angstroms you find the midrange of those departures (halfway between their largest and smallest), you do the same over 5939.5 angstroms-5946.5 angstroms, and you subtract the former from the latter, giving -0.04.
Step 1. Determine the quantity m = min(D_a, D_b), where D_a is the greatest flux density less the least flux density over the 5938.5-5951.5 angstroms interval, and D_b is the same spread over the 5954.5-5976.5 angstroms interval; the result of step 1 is 1.01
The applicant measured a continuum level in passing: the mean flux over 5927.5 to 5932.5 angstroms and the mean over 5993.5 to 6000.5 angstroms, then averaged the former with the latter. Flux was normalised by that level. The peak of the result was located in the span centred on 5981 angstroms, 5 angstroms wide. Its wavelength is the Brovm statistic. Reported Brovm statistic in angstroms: 5979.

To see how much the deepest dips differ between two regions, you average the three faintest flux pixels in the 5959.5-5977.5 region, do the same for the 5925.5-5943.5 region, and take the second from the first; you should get -0.35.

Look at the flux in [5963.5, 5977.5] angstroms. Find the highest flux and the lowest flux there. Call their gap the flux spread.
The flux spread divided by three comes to 0.25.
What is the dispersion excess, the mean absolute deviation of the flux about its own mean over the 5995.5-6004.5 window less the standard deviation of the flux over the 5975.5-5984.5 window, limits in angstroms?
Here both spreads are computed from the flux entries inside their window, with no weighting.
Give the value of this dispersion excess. 0.04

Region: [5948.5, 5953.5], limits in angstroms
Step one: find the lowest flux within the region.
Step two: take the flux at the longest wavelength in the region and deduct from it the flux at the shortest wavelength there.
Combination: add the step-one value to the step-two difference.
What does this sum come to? 7.4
